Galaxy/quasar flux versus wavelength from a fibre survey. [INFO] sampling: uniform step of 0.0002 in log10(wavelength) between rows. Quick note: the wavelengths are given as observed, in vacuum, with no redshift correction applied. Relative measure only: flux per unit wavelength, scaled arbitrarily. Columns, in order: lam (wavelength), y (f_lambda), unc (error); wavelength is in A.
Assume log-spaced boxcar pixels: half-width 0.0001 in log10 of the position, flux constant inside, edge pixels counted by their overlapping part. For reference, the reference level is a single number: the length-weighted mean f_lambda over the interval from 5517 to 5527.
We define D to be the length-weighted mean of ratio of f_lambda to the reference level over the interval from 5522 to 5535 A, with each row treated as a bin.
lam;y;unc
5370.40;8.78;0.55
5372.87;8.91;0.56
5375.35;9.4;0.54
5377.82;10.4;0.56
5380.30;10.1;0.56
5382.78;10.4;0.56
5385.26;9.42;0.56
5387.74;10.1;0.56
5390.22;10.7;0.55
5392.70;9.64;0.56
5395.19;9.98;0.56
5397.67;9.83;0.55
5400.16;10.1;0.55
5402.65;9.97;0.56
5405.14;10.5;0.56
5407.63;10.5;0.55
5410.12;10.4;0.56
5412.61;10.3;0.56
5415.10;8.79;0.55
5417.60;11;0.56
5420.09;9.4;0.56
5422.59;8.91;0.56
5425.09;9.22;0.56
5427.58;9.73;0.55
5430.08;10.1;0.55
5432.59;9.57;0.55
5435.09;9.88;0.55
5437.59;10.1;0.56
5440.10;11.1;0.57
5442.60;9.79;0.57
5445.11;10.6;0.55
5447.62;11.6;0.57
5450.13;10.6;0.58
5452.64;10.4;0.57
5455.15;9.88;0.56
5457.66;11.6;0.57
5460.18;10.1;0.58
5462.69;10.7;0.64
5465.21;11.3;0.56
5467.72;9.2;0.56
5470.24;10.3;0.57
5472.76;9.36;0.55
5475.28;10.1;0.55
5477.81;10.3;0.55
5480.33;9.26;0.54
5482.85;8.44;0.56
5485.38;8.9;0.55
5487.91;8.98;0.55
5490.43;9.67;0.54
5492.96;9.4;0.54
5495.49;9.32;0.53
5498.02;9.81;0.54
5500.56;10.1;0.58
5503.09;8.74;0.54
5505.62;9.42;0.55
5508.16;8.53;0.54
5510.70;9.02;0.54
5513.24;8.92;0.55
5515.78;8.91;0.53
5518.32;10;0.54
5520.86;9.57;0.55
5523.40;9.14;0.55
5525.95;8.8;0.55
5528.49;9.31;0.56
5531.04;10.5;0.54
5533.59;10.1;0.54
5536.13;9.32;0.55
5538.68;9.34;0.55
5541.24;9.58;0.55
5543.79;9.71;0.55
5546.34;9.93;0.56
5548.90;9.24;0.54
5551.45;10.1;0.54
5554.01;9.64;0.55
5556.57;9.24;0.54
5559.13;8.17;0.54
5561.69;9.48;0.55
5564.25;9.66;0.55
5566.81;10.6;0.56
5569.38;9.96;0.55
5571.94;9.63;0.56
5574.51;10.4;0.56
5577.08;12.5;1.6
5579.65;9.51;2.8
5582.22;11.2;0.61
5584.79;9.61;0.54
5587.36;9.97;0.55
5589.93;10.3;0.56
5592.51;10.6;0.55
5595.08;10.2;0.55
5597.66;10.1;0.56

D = 1.02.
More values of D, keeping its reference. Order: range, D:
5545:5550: 1.02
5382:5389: 1.06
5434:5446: 1.10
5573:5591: 1.12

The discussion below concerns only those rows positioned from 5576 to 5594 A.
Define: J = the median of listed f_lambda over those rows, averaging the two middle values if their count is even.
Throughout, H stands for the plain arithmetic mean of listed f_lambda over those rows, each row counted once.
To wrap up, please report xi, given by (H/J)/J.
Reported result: 0.099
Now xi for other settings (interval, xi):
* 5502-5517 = 0.112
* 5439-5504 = 0.100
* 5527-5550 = 0.105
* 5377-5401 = 0.099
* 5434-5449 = 0.098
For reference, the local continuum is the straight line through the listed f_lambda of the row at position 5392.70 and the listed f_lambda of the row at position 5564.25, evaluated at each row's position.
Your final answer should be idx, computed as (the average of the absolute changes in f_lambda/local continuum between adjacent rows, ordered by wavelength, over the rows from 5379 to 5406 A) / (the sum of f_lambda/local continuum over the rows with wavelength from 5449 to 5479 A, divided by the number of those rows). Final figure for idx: 0.049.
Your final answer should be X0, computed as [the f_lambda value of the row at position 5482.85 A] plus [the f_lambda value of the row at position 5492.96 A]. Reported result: 17.8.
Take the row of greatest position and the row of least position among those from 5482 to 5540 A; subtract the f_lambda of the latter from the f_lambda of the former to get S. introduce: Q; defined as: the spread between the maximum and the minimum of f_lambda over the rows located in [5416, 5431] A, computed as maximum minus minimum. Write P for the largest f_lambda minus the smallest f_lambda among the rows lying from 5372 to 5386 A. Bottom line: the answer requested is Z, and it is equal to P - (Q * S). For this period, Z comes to -0.4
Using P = 1.5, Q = 2.1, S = 0.9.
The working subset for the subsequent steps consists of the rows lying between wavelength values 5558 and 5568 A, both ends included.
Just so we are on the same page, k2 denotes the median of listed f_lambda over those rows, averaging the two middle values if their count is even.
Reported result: 9.6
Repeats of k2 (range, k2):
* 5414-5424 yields 9.2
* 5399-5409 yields 10.3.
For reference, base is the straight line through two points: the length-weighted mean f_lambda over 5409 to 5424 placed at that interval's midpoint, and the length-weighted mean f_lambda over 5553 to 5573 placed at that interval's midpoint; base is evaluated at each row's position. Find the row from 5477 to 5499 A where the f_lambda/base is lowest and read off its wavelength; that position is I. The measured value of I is 5482.85 A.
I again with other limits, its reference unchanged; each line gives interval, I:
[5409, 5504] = 5482.85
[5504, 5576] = 5559.13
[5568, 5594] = 5579.65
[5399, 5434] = 5415.10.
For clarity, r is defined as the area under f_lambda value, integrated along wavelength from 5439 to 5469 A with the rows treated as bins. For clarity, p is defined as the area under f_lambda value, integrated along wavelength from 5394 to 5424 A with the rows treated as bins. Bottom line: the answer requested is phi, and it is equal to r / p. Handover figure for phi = 1.06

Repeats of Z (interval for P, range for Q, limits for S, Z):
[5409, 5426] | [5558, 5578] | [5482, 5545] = -3.3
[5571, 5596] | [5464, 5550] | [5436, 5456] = 3.6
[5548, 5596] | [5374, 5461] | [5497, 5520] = 3.8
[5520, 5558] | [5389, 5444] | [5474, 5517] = 4.4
